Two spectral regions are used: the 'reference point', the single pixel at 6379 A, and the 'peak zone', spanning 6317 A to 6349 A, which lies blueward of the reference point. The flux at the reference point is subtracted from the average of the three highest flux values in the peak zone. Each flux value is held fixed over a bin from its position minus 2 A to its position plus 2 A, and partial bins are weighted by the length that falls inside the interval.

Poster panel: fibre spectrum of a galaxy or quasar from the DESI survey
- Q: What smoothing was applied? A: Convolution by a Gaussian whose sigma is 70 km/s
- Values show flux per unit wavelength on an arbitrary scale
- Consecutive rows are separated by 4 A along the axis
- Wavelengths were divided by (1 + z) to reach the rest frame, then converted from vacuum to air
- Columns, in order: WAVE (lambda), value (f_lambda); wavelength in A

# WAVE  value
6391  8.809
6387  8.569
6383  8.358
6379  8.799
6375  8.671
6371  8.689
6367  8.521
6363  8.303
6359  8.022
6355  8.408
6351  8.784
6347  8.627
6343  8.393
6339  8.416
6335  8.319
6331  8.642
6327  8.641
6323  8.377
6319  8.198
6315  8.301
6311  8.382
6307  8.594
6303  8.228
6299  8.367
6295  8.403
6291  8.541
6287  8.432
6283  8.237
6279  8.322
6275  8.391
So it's -0.16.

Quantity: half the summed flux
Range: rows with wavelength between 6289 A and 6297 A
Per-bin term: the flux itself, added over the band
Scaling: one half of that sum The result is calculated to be 8.47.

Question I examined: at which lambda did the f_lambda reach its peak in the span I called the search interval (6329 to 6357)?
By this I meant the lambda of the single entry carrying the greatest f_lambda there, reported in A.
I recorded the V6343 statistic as 6351 A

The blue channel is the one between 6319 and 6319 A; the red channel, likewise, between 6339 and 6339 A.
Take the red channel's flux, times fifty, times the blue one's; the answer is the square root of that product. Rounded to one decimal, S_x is 58.7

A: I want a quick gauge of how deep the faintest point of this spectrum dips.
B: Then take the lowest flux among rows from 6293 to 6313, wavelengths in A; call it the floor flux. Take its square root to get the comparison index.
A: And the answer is 2.87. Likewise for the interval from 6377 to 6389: 2.89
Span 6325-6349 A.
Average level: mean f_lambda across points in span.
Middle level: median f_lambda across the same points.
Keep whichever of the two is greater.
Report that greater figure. 8.52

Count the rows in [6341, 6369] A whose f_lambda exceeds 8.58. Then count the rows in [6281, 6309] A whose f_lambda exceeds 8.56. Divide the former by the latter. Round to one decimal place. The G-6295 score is 2.0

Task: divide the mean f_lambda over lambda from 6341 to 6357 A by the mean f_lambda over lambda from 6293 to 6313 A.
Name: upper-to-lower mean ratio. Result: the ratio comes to 1.02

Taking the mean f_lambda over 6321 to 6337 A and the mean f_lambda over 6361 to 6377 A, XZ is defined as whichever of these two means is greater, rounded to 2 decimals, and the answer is 8.55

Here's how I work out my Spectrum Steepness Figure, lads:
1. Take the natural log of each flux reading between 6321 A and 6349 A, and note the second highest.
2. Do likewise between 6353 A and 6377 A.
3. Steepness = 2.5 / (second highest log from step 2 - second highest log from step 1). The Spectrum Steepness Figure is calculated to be 721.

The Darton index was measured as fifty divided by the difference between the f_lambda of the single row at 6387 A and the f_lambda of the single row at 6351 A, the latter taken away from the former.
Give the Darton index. -233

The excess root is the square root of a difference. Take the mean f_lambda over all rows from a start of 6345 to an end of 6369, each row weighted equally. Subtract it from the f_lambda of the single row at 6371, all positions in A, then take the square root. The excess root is 0.49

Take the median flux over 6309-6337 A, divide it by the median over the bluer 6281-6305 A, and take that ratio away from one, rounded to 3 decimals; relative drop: 0.001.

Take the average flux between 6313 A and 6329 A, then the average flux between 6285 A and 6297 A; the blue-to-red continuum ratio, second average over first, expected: 1.01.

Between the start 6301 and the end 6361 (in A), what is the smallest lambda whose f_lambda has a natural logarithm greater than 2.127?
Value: 6307 A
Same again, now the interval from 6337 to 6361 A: 6339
